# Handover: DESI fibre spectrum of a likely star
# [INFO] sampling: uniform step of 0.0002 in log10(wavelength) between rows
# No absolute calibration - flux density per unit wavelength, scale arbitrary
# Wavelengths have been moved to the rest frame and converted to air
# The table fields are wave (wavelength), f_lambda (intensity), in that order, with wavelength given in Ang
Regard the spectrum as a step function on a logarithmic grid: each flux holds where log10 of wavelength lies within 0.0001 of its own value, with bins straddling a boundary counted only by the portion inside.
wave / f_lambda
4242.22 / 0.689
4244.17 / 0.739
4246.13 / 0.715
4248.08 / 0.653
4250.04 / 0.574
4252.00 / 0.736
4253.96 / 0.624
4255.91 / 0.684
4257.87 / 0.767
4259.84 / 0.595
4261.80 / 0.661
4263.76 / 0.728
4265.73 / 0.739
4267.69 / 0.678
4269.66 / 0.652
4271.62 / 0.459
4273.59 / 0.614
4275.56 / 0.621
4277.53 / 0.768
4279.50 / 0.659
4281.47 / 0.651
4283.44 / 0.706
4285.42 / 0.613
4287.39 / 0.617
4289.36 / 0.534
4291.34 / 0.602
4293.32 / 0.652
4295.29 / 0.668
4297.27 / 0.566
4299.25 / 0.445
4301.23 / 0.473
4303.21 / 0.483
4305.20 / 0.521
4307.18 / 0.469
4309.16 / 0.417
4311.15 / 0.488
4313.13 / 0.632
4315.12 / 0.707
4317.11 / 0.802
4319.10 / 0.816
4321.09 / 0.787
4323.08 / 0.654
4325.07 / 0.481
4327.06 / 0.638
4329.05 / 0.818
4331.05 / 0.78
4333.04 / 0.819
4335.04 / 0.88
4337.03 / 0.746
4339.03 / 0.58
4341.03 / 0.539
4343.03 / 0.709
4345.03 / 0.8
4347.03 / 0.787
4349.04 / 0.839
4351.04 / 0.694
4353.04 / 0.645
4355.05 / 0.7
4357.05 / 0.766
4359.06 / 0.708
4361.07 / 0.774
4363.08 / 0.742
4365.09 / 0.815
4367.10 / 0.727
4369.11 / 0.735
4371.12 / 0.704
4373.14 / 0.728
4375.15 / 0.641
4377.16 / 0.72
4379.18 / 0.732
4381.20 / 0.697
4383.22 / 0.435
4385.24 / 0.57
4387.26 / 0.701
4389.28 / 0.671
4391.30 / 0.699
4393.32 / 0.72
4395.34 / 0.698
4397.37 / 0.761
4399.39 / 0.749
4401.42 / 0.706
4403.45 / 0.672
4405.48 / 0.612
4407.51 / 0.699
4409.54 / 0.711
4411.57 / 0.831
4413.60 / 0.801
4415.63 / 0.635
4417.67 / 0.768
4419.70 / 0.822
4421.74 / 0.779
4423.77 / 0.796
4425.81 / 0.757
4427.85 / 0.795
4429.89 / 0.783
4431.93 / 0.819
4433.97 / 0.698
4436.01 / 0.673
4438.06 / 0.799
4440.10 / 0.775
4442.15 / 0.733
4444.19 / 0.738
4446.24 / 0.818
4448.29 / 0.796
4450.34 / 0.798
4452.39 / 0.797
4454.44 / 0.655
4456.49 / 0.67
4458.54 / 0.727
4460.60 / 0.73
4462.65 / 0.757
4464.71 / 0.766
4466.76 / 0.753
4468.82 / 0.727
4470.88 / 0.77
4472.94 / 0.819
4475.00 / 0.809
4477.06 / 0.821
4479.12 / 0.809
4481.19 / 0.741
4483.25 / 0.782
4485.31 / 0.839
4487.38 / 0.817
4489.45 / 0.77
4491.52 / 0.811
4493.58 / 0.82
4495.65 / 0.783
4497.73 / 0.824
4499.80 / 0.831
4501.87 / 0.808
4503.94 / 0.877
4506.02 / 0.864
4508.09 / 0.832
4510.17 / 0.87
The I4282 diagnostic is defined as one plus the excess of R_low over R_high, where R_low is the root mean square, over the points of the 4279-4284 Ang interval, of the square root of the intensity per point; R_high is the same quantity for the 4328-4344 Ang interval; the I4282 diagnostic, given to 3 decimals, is 0.963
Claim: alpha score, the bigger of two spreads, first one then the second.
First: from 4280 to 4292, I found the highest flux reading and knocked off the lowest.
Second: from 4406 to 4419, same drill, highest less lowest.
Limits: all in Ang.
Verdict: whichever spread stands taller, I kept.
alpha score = 0.20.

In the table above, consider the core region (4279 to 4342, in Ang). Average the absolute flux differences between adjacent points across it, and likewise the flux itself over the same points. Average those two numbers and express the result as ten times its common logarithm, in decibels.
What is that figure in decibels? -4.51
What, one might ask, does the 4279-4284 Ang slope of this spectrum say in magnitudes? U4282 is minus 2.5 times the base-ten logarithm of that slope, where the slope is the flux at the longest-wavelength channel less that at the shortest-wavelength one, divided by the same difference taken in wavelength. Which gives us 4.81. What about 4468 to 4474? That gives 4.13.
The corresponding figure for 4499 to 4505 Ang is 4.89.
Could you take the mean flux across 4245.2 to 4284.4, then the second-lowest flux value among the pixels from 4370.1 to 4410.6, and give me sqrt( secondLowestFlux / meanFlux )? 0.93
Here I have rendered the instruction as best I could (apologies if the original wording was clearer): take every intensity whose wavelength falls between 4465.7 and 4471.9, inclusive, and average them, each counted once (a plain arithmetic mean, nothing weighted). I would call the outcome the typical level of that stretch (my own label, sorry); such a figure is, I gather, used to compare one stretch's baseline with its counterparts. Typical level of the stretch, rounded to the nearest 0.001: 0.750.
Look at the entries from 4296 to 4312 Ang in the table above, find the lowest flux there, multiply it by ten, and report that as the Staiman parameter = 4.2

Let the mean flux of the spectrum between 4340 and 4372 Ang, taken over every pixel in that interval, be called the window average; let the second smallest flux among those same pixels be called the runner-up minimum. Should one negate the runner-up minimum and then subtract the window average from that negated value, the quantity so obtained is -1.38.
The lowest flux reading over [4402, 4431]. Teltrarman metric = 0.612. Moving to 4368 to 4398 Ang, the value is 0.435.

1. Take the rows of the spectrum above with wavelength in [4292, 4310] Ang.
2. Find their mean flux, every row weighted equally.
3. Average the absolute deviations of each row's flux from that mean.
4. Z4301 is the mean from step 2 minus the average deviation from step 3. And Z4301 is 0.45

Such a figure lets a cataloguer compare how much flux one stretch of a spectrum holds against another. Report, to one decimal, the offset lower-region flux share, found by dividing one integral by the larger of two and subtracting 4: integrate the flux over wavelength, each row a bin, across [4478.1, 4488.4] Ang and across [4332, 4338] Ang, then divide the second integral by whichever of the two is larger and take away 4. -3.4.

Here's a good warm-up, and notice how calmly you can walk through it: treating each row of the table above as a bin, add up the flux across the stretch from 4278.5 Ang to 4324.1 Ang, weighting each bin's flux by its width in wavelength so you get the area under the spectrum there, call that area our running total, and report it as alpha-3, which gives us 27.7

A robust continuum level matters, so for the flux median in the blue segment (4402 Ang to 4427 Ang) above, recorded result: 0.76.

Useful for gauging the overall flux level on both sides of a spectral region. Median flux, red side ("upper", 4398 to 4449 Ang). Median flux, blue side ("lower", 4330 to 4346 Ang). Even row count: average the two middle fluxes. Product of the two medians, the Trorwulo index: 0.59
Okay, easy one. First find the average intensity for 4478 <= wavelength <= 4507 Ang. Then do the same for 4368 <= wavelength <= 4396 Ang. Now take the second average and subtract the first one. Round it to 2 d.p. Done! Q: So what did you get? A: -0.14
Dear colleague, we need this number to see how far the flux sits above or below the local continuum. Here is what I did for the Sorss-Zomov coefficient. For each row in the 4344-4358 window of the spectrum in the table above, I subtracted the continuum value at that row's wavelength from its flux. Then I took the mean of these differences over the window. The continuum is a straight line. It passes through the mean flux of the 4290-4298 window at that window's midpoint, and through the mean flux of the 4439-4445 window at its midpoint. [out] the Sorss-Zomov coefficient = 0.077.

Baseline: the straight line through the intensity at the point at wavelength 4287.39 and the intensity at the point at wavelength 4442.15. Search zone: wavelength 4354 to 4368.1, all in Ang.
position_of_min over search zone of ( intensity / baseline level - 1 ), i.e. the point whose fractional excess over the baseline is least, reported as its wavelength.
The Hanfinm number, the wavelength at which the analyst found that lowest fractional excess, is 4355.05 Ang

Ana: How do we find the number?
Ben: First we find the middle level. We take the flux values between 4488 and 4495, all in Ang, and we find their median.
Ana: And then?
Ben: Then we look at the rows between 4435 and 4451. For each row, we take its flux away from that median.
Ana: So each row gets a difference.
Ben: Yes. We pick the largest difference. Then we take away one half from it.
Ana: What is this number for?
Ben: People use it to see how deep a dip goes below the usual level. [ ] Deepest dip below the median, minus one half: -0.36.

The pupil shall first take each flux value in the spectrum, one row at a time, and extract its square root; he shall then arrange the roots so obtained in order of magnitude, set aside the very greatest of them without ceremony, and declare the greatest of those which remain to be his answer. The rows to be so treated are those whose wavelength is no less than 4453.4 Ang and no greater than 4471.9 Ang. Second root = 0.88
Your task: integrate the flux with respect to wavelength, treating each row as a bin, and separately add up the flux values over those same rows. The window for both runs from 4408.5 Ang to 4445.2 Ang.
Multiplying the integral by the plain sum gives 383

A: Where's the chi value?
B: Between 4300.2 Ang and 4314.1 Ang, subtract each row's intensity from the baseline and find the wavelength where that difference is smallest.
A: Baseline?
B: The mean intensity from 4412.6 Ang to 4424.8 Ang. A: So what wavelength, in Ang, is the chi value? 4313.13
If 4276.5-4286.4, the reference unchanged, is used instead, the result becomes 4277.53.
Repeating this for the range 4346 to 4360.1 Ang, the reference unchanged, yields 4349.04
